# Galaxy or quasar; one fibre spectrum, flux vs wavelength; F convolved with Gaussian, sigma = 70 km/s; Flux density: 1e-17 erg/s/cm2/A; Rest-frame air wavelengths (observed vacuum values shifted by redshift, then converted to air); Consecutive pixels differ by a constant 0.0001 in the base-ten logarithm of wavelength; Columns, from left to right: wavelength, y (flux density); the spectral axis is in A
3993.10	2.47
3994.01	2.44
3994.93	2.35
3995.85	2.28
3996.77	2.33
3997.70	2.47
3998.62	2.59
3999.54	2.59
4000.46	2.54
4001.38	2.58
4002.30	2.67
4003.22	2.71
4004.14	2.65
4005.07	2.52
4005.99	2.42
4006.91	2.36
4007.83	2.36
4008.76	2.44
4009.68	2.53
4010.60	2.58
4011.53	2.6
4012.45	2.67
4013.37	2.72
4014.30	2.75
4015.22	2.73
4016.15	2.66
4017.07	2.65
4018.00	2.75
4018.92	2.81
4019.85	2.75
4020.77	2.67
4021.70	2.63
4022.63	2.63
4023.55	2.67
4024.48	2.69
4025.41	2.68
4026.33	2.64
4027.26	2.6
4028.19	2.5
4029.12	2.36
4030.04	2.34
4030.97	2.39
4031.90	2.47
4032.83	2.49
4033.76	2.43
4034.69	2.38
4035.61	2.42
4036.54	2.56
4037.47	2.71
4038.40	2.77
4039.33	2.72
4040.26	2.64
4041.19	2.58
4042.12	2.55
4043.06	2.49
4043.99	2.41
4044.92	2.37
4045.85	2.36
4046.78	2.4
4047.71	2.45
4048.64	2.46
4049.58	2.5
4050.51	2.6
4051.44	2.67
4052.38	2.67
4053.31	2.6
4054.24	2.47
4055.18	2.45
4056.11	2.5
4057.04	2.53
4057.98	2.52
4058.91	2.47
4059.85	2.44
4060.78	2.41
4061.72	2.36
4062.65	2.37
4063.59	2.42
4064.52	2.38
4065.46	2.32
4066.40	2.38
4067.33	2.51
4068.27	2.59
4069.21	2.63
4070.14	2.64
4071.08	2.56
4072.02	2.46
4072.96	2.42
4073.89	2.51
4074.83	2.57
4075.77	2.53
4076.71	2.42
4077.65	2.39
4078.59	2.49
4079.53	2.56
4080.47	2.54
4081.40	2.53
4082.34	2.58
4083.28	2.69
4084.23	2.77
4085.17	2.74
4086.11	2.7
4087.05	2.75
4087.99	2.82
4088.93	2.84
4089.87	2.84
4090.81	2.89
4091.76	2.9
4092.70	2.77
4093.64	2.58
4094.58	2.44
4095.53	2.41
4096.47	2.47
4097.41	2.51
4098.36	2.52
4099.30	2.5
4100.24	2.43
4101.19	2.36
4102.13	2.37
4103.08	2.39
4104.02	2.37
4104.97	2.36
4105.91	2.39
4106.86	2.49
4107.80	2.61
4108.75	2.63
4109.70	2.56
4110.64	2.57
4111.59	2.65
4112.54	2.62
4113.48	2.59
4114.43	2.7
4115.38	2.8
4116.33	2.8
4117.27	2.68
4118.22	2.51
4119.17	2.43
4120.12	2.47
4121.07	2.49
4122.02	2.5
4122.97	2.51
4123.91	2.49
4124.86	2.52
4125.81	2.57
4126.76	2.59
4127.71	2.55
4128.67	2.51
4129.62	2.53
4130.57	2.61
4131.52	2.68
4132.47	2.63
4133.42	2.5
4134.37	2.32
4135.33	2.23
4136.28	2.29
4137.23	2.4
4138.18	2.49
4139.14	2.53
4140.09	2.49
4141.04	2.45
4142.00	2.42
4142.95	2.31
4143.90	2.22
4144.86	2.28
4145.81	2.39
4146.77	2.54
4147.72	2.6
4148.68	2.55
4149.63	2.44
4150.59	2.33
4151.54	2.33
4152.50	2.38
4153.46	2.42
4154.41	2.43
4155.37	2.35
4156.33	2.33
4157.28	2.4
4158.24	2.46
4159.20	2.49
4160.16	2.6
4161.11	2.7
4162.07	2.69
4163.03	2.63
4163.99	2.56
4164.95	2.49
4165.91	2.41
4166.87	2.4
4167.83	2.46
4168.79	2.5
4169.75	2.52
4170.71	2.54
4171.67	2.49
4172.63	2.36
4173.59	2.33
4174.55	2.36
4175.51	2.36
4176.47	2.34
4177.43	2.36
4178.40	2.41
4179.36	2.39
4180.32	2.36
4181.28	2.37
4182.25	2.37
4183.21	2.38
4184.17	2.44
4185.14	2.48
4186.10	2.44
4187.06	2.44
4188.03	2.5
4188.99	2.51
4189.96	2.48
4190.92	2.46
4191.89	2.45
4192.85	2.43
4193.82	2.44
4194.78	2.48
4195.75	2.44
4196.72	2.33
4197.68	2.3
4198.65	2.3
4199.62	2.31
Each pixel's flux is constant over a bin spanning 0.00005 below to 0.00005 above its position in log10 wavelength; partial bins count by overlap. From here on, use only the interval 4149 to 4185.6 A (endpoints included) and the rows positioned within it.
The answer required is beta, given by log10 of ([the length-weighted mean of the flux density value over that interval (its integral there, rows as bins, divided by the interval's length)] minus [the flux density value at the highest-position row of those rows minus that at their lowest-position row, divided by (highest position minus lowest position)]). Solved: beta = 0.387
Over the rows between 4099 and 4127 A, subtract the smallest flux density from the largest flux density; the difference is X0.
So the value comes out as 0.44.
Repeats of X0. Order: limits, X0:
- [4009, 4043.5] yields 0.47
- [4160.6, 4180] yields 0.37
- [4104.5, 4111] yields 0.27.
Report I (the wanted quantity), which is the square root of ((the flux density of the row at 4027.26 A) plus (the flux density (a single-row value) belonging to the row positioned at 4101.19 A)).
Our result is 2.23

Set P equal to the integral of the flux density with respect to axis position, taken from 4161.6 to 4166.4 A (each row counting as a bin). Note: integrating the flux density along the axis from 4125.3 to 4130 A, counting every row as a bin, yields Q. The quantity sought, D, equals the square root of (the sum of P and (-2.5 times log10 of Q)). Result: 3.09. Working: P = 12.3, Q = 12.0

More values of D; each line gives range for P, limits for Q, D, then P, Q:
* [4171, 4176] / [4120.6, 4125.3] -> 3.04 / 11.9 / 11.8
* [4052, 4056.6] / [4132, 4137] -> 3.00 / 11.7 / 12.0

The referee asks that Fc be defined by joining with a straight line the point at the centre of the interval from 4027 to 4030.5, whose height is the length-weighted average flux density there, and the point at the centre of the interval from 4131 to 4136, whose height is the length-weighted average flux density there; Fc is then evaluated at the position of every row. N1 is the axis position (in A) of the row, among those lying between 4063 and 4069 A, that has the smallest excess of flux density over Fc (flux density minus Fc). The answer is 4065.46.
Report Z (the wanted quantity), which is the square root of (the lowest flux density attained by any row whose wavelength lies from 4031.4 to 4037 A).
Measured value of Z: 1.54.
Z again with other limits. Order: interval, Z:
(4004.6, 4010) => 1.54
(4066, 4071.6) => 1.54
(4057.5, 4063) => 1.54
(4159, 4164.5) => 1.58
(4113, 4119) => 1.58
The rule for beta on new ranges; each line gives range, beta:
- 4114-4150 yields 0.399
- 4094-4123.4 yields 0.401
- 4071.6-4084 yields 0.398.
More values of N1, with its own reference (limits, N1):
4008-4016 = 4008.76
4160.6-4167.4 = 4166.87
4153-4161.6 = 4156.33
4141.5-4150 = 4143.90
